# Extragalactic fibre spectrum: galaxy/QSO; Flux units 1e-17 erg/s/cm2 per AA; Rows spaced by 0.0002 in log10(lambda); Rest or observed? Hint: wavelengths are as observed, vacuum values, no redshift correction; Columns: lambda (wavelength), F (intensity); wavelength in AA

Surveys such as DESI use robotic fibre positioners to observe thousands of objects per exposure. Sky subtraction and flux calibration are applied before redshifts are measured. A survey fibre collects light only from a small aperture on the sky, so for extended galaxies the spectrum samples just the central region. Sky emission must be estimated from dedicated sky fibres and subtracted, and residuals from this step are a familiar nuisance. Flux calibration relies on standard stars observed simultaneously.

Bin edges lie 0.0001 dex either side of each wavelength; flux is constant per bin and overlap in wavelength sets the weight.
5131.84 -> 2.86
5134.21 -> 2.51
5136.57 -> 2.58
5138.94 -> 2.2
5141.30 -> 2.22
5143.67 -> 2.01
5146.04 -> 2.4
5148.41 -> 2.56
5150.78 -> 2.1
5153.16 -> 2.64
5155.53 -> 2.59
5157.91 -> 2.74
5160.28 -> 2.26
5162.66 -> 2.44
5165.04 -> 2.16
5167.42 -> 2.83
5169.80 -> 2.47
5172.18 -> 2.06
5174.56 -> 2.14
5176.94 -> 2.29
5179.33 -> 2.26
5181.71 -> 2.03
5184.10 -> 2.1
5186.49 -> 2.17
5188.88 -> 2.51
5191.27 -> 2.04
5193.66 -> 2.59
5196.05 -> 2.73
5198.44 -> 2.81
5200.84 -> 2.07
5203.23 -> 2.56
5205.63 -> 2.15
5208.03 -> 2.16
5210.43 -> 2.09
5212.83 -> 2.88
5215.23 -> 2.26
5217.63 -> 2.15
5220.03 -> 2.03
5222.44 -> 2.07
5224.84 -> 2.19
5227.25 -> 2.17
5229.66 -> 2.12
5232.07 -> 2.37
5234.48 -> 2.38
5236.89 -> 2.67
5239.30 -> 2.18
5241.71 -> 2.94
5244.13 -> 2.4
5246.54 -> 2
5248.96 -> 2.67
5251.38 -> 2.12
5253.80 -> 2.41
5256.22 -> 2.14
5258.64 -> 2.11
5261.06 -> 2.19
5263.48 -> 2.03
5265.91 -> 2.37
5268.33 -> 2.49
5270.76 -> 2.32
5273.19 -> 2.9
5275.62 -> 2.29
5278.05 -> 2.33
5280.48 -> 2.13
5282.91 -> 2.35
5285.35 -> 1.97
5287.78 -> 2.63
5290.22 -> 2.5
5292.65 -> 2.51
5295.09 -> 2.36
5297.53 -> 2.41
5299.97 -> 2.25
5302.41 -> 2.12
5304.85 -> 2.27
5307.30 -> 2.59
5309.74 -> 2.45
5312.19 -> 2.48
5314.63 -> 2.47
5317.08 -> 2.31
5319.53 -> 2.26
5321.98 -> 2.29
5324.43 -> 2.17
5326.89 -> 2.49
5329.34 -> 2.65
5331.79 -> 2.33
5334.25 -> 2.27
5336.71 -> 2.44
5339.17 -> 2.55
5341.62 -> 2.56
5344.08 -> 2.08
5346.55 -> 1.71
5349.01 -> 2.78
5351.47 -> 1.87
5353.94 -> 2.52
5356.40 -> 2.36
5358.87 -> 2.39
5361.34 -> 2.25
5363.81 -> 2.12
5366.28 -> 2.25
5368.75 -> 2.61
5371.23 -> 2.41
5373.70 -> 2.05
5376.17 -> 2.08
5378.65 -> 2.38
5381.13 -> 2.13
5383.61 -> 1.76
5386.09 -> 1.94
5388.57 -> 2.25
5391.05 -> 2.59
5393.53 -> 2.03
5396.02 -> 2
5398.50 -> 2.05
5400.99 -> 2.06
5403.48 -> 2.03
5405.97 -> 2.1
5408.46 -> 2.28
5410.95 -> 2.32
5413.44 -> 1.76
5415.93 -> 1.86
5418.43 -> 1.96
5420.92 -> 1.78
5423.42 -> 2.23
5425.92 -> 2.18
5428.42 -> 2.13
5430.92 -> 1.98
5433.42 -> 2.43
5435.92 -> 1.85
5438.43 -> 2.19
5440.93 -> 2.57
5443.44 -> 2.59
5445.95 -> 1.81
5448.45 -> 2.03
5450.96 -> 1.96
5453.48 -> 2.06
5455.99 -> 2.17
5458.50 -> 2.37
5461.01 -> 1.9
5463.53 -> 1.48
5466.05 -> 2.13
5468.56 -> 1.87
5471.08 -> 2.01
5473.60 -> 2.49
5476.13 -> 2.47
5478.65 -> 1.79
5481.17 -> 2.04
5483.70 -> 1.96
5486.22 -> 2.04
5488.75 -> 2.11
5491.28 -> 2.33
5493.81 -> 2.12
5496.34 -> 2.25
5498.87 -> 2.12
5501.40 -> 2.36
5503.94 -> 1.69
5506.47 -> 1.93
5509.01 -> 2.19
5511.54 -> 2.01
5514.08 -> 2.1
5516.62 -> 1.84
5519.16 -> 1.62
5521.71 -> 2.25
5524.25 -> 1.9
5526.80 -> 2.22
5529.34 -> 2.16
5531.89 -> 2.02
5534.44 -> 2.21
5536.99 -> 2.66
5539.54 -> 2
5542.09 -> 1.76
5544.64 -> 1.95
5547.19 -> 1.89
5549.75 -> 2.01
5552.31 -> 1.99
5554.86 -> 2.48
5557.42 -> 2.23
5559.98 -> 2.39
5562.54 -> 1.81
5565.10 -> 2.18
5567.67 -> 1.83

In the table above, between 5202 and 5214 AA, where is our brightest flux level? 5212.83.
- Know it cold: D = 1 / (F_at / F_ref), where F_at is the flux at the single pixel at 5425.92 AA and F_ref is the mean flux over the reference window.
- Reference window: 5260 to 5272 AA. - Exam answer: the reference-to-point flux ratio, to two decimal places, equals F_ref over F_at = 1.05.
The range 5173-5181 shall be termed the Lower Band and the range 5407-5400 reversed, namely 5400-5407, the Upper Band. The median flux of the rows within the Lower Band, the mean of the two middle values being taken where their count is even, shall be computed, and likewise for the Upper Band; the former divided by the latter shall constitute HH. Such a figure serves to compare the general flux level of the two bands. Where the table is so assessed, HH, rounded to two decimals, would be 1.10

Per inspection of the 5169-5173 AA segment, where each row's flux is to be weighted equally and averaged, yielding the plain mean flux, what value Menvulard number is 2.3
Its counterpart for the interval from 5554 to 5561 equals 2.4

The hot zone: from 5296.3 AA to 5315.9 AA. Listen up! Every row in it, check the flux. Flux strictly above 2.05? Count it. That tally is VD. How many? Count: 8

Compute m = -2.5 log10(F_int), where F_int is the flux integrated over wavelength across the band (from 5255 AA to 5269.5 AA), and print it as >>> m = -3.77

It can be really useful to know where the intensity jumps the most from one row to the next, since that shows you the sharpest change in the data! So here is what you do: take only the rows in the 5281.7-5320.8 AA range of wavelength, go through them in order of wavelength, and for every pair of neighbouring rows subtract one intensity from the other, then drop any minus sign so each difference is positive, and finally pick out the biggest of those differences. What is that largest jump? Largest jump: 0.660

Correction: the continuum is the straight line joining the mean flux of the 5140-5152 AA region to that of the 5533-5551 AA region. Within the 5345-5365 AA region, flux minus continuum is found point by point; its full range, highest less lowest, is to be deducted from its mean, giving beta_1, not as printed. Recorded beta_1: -1.0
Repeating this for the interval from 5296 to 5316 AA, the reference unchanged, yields -0.3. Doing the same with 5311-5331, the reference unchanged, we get -0.3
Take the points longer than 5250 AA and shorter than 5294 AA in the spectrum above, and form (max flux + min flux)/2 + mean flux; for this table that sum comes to 4.76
